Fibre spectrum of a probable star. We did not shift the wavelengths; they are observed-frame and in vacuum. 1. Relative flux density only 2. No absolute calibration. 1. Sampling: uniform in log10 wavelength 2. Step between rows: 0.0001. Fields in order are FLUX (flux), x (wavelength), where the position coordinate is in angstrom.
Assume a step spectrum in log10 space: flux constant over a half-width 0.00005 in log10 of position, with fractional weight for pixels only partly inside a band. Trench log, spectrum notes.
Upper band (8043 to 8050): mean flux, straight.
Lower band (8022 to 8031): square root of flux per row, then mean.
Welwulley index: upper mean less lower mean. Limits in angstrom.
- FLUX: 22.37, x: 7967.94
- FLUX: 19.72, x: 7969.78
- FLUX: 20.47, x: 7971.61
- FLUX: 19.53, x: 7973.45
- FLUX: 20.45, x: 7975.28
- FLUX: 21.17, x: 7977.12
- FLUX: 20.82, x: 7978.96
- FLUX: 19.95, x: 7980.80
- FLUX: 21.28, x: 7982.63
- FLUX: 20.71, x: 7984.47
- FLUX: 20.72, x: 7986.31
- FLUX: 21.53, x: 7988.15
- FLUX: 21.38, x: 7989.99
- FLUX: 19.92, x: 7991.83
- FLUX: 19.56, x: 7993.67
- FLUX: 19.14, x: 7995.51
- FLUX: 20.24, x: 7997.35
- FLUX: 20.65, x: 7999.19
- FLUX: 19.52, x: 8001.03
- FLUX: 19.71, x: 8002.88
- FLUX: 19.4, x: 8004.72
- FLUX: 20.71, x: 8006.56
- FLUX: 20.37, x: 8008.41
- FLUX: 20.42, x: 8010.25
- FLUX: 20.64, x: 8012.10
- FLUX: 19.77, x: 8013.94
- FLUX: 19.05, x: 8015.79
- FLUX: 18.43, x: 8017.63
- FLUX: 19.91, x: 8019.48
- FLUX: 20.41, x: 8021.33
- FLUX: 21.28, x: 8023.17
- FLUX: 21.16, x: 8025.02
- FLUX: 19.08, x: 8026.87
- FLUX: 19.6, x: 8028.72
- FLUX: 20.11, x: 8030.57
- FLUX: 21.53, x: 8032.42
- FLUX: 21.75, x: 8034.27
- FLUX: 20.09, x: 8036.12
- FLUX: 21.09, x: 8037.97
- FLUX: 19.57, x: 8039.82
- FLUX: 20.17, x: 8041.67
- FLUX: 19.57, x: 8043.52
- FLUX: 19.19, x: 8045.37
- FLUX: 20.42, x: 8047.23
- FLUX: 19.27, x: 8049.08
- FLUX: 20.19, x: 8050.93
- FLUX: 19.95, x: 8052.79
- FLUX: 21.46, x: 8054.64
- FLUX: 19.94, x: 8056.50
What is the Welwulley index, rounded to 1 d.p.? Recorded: 15.1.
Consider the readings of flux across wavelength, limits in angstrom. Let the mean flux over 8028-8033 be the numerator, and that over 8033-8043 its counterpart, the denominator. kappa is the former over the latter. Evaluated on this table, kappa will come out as 0.99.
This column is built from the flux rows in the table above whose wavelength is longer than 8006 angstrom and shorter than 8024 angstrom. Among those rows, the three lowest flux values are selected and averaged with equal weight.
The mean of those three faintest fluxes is 19.1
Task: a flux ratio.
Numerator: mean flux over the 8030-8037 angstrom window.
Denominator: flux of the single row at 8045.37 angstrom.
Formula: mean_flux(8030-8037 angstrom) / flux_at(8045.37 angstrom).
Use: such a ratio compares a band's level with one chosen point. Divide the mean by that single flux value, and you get 1.09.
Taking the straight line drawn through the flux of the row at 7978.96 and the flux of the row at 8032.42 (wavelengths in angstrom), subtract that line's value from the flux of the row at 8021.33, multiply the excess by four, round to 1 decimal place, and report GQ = -3.9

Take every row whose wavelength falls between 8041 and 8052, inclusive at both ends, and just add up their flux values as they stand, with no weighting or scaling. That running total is 119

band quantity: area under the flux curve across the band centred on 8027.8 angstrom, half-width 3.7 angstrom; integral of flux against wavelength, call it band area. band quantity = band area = 148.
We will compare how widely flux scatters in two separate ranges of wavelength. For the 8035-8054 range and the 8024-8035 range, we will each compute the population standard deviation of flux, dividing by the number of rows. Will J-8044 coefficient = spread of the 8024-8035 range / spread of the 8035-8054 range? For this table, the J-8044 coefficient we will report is 1.84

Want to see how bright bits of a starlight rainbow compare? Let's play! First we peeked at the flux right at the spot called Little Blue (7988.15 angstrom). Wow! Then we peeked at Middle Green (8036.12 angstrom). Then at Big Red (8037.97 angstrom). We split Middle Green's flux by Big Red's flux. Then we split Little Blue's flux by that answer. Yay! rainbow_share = 22.6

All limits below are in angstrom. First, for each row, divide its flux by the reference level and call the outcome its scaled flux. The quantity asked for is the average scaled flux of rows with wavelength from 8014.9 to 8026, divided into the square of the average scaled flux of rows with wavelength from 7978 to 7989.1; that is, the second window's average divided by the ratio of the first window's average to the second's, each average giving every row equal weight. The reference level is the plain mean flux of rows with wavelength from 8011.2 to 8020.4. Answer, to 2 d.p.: 1.11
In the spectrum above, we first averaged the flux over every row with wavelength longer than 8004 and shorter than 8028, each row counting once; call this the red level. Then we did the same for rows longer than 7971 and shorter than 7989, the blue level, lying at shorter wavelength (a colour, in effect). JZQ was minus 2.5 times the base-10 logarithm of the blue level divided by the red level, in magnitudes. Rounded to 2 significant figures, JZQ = -0.033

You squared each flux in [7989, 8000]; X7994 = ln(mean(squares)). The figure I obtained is 6.01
